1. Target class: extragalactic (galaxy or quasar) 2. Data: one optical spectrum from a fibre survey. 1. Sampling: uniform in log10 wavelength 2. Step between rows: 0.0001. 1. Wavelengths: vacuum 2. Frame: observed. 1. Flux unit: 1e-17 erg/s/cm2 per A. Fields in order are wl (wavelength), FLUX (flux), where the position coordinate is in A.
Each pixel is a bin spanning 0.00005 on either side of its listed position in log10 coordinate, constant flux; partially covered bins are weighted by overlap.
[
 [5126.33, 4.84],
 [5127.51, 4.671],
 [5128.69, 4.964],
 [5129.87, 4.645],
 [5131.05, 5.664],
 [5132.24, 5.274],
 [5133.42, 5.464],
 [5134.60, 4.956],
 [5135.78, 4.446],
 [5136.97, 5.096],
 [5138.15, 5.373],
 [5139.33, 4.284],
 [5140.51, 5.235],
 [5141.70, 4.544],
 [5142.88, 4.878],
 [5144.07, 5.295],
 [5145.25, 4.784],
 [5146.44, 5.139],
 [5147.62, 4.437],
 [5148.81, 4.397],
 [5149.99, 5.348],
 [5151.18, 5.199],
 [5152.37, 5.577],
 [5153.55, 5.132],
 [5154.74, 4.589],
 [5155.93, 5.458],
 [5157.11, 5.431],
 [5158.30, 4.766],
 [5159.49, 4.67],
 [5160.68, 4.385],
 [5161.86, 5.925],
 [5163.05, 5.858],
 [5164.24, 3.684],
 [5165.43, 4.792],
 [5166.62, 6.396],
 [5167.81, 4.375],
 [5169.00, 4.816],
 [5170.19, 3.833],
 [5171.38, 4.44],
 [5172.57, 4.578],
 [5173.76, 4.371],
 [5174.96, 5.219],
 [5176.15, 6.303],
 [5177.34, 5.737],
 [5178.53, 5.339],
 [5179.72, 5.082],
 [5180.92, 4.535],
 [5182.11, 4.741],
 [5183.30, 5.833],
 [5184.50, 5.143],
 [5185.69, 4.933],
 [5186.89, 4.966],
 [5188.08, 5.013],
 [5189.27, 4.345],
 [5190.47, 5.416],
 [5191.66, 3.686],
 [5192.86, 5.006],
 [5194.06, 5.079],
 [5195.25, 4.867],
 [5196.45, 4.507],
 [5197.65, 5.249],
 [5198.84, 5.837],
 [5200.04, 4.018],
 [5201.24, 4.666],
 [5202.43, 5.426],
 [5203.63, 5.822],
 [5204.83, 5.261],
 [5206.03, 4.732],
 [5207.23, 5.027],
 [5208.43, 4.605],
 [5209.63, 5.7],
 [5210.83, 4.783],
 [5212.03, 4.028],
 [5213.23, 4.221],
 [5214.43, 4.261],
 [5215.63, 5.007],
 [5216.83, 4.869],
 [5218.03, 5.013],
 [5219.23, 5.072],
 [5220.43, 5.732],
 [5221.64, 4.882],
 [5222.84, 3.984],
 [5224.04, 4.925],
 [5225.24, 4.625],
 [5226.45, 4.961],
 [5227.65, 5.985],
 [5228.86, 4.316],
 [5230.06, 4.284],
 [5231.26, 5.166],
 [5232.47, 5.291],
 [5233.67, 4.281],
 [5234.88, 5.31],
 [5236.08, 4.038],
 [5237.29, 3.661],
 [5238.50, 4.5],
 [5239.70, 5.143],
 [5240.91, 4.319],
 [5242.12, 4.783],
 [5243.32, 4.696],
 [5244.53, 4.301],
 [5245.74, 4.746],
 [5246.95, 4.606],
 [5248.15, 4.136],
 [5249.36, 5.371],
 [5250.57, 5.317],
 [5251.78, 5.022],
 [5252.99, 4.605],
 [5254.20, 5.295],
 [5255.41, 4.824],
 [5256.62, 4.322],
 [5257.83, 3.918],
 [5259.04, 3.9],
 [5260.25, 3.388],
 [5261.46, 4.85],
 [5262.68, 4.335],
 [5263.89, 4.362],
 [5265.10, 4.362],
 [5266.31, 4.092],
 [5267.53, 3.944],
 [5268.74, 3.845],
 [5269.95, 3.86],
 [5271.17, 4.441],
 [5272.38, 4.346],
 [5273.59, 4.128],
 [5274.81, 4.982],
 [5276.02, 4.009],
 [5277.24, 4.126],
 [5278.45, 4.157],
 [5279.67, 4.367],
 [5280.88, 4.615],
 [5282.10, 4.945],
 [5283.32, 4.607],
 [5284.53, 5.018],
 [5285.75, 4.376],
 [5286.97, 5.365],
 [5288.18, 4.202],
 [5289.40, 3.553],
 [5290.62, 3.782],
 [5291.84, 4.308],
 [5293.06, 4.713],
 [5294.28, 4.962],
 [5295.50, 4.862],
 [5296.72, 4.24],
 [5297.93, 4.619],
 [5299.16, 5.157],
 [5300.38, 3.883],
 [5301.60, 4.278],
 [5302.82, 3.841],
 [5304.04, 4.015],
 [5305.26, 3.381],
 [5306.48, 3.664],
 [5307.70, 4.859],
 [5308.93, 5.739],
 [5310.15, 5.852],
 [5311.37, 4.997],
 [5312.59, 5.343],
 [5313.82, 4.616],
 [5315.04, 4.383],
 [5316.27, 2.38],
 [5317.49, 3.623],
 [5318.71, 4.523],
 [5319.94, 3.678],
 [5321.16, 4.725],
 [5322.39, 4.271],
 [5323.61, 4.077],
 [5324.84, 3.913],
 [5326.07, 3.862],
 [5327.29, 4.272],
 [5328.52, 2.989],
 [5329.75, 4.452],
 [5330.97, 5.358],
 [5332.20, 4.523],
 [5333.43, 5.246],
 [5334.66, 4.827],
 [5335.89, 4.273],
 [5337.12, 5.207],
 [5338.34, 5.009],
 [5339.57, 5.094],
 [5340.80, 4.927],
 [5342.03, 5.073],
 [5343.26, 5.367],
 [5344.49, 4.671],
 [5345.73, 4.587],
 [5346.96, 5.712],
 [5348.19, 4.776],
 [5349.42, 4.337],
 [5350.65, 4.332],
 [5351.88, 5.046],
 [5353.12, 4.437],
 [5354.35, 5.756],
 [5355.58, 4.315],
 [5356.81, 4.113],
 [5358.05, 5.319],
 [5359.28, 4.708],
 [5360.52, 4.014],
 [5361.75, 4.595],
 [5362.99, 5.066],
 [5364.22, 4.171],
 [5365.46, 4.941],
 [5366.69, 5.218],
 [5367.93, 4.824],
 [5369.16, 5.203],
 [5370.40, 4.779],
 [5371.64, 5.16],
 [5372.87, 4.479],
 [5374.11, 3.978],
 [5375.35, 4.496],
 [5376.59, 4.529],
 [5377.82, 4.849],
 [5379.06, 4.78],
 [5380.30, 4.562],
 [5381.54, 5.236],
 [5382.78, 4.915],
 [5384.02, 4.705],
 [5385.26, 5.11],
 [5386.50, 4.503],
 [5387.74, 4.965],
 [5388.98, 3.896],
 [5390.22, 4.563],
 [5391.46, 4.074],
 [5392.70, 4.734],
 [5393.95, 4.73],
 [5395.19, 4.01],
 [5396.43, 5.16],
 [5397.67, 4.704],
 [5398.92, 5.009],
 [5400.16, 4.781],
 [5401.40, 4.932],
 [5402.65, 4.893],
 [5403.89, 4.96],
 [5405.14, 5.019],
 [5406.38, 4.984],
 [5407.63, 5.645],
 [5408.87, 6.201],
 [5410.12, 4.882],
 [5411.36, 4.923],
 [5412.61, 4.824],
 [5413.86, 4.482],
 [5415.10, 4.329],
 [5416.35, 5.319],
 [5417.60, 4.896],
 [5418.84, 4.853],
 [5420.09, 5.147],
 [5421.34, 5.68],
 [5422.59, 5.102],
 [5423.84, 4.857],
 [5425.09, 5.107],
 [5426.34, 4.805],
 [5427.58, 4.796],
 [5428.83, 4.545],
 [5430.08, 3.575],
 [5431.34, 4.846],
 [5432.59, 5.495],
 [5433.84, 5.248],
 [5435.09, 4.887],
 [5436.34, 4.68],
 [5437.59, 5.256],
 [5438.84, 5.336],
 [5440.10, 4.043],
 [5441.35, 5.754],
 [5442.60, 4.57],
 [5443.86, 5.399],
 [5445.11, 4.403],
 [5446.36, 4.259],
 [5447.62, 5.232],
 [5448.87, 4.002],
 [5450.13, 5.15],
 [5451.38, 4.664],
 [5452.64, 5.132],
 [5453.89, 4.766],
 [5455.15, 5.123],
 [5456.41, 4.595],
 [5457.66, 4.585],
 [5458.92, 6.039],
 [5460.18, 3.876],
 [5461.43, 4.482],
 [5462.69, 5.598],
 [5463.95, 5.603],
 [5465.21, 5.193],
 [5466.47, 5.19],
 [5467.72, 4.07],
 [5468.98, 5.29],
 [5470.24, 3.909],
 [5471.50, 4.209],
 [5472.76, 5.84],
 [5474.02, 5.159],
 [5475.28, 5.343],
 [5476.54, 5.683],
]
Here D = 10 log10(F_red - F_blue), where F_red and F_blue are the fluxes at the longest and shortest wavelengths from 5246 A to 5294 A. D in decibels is -10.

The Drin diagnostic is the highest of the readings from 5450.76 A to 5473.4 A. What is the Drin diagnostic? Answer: 6.039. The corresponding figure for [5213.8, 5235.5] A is 5.985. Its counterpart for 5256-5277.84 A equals 4.982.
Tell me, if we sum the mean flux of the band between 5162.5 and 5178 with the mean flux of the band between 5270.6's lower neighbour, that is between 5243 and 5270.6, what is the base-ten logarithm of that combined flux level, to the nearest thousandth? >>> 0.973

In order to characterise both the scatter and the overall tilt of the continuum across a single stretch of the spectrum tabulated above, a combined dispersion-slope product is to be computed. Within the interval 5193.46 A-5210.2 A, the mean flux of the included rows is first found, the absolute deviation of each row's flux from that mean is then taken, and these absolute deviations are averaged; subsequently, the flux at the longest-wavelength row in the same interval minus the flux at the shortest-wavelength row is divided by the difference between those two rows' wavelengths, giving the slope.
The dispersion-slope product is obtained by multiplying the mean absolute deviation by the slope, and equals 0.02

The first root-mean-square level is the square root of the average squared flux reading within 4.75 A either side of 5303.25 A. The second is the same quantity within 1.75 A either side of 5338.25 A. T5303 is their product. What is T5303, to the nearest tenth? 21.3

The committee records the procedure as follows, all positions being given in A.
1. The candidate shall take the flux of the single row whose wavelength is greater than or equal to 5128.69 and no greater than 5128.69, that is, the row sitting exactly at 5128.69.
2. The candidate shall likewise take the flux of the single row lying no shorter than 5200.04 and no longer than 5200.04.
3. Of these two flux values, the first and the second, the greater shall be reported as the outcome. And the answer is 4.96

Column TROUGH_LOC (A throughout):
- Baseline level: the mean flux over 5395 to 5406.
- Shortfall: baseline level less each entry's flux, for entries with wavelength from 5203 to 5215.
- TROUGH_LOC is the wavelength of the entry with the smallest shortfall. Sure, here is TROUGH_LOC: 5203.63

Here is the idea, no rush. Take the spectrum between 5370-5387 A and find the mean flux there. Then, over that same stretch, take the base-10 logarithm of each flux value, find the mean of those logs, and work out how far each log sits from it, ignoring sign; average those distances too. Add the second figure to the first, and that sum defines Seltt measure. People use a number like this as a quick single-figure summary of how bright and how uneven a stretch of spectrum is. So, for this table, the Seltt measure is 4.74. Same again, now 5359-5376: 4.72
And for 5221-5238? 4.74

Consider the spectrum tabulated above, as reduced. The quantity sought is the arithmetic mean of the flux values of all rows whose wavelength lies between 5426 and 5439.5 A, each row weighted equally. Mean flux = 4.86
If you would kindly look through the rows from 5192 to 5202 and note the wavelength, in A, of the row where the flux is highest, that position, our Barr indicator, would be 5198.84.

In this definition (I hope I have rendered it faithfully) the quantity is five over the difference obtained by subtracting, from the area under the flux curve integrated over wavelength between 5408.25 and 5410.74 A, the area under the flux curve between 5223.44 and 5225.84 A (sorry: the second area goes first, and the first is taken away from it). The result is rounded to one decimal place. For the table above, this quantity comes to -2.2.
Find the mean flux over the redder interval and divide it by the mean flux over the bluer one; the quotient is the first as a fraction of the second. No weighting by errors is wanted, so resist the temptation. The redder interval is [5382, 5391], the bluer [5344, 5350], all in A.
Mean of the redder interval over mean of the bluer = 0.97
